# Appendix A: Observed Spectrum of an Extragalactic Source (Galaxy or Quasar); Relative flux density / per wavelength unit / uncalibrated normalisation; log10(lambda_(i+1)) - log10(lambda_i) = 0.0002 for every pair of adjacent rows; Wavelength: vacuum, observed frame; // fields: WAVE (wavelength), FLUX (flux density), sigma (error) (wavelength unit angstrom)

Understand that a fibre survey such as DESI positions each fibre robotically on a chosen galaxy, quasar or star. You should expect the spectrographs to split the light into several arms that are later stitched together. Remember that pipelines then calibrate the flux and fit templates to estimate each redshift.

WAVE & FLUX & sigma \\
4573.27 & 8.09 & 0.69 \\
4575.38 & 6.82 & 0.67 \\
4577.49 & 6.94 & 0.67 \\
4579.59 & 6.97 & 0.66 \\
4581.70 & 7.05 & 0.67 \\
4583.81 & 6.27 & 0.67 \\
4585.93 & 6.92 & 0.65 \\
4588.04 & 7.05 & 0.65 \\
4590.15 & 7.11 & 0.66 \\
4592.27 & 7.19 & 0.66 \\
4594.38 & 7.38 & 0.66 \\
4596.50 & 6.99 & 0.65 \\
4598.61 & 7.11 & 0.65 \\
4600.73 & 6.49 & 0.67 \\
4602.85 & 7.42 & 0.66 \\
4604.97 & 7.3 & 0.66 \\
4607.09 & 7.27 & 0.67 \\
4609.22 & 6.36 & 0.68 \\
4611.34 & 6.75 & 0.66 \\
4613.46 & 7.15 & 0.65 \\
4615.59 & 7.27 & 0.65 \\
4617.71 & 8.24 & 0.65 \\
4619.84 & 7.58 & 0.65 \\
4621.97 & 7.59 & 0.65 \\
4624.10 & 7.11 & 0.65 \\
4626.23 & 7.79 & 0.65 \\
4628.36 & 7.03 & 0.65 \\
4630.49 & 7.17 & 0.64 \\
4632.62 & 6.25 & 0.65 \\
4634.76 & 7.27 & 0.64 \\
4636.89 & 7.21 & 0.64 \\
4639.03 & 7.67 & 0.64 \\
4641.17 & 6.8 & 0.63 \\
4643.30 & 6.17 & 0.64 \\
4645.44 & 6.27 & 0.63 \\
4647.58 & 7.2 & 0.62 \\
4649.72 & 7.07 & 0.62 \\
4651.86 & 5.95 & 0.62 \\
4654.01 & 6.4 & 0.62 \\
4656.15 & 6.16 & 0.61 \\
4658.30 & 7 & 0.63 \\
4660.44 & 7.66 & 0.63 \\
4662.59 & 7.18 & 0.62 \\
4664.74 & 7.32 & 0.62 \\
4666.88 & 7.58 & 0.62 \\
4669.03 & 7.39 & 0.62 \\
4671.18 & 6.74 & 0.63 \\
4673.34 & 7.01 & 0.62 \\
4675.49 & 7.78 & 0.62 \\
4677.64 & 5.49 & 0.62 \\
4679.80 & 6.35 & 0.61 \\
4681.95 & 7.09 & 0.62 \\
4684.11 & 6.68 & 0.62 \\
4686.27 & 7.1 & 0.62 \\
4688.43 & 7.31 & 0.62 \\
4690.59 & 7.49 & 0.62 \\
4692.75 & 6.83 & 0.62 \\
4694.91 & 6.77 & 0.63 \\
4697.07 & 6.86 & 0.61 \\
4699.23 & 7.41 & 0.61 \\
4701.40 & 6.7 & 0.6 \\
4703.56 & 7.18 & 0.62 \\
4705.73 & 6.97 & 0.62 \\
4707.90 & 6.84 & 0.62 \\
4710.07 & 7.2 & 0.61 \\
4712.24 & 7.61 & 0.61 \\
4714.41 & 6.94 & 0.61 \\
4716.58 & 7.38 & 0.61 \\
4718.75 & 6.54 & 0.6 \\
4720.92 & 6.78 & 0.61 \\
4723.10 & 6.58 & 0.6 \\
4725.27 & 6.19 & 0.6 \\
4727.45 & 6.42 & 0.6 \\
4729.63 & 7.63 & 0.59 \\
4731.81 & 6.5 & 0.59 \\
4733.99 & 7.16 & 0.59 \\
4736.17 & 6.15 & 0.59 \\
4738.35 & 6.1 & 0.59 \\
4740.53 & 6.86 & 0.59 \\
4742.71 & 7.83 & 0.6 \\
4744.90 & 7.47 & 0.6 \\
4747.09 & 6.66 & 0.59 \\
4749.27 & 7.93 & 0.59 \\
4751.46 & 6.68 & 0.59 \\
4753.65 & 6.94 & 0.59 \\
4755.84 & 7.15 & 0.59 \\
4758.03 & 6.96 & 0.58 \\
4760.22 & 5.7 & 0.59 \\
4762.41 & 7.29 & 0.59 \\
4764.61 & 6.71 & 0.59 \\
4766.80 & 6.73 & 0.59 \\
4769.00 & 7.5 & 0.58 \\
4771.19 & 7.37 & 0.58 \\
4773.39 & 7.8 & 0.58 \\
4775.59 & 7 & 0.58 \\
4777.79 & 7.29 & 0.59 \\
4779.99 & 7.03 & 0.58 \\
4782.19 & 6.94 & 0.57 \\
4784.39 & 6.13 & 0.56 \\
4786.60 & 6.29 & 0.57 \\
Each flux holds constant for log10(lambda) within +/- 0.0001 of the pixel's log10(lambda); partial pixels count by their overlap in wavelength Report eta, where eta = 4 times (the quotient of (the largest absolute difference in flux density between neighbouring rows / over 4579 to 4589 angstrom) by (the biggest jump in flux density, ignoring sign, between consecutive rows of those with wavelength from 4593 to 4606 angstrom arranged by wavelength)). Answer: 3.4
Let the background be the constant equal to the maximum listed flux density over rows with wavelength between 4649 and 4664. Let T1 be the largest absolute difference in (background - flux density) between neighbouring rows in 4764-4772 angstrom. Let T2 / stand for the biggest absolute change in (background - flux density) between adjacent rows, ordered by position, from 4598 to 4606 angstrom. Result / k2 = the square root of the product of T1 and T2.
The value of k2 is 0.85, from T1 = 0.77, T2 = 0.93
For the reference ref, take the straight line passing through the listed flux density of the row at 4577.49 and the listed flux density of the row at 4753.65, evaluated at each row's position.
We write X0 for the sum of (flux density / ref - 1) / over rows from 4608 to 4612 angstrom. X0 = -0.11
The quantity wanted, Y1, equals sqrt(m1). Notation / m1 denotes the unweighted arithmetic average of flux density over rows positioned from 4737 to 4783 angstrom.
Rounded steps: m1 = 7.04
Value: 2.65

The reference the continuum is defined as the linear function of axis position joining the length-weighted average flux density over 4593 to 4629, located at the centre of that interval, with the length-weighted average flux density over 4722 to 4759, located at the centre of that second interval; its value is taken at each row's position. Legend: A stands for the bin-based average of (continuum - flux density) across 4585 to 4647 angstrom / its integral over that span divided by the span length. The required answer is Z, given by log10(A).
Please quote -0.94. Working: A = 0.11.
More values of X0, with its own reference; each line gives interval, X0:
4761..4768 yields -0.01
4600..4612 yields -0.01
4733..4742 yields -0.21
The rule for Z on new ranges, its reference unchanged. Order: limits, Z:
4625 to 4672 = -0.79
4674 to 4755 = -1.52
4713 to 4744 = -0.91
